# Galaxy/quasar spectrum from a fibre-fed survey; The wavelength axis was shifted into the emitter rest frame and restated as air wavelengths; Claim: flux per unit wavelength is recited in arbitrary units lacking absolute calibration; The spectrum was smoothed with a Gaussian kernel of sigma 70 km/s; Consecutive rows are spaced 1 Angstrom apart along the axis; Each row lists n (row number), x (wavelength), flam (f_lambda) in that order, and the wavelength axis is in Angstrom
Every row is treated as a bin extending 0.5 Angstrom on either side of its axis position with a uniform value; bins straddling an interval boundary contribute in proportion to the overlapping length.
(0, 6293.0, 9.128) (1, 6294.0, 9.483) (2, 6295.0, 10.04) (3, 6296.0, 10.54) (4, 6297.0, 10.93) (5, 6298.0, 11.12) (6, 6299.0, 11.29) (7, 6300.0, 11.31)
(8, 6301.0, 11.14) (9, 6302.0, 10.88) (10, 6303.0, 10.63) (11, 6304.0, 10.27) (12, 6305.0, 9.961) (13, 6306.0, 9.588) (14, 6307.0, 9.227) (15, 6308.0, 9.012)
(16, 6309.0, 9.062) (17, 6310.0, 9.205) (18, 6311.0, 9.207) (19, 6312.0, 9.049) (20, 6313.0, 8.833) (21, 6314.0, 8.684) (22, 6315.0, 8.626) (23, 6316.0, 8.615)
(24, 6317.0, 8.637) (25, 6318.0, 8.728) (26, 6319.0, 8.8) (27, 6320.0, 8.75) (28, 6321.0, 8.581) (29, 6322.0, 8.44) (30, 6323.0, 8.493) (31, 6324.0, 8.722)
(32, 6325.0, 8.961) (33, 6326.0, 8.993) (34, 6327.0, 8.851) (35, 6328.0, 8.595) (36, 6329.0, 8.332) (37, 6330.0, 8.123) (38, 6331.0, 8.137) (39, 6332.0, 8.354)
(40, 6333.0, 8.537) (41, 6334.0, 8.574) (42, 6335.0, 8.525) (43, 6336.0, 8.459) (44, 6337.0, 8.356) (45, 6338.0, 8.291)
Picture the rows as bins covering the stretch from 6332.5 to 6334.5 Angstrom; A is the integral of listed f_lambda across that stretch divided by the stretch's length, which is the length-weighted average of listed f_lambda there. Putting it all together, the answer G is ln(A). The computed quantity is 2.15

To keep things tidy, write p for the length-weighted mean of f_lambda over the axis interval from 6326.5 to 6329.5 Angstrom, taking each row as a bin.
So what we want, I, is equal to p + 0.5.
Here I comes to 9.1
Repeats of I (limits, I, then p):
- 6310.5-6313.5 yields 9.5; 9.0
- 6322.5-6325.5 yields 9.2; 8.7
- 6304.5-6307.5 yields 10.1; 9.6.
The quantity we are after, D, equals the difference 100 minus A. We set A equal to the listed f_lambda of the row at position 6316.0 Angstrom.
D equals 91.4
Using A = 8.615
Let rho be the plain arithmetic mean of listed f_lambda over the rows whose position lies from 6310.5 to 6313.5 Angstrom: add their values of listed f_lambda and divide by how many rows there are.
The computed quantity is 9.0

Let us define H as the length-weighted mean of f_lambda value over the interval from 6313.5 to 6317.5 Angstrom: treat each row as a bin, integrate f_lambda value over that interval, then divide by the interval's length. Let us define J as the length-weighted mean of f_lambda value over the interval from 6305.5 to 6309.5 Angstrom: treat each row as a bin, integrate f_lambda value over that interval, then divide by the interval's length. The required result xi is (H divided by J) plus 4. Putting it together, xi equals 4.9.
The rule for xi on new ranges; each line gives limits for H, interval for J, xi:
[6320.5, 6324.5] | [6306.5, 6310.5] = 4.9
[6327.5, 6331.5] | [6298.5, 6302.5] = 4.7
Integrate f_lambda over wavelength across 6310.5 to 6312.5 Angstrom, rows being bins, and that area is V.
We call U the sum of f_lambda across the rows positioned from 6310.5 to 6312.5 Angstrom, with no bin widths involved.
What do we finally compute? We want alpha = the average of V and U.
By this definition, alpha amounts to 18.3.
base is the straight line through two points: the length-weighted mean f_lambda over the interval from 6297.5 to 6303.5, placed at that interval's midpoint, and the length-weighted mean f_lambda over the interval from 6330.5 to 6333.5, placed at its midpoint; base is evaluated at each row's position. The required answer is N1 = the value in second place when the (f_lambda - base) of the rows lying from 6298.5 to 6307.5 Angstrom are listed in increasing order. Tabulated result -1.00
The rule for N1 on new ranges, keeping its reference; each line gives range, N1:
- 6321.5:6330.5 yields -0.63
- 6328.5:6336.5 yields -0.29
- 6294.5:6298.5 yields -0.91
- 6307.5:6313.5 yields -1.27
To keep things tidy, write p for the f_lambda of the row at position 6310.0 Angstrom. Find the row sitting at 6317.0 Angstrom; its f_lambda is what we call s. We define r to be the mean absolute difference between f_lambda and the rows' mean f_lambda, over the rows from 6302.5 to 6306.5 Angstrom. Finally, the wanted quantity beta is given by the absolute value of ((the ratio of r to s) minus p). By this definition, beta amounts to 9.2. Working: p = 9.205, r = 0.34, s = 8.637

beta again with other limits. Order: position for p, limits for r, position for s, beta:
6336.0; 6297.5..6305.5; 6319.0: 8.4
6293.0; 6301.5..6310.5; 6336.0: 9.1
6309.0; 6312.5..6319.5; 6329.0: 9.1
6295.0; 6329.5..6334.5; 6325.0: 10.0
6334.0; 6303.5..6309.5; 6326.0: 8.5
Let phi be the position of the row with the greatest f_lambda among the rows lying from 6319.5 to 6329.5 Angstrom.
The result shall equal 6326.0 Angstrom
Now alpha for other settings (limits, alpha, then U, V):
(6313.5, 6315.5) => 17.3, 17.3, 17.3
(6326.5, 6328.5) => 17.4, 17.4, 17.4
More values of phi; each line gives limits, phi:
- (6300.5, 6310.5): 6301.0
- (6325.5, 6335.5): 6326.0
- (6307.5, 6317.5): 6311.0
